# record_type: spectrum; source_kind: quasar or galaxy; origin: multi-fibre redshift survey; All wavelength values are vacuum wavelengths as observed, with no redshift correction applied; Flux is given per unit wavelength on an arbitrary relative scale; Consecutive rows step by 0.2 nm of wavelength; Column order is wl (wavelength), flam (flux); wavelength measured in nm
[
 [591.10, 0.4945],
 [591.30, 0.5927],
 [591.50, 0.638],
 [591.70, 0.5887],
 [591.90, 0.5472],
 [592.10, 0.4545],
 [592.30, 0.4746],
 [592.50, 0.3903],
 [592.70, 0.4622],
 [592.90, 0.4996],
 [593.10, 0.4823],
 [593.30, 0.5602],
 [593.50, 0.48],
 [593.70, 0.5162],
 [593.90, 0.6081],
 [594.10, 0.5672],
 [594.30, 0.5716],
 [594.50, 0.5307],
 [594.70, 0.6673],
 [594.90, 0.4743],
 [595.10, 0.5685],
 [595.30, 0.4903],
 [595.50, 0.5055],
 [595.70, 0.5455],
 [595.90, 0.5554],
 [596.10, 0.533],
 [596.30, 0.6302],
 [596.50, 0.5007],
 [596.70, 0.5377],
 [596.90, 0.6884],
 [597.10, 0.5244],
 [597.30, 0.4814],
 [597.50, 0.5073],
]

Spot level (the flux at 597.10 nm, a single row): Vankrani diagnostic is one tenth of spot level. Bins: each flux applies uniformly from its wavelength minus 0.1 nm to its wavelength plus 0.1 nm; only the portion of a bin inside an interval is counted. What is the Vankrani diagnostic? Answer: 0.0524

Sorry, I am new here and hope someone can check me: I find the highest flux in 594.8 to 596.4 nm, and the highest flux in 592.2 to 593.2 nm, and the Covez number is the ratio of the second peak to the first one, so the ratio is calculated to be 0.79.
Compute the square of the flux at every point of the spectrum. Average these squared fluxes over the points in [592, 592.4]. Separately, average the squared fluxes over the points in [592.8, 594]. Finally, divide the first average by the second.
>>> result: 0.78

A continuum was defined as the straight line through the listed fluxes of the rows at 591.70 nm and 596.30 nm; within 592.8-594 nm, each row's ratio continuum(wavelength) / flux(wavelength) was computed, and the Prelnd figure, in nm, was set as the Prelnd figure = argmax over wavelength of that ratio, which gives 593.50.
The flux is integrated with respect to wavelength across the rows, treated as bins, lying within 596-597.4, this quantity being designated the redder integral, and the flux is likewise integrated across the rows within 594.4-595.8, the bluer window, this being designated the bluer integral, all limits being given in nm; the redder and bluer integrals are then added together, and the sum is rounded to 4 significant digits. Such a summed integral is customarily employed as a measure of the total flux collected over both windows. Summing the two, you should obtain 1.536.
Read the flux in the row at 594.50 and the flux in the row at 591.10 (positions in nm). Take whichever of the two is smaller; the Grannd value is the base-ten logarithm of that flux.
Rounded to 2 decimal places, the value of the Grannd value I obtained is -0.31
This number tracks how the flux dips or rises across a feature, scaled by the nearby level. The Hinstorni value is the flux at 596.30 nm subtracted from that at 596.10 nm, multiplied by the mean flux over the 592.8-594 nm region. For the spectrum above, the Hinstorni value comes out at -0.05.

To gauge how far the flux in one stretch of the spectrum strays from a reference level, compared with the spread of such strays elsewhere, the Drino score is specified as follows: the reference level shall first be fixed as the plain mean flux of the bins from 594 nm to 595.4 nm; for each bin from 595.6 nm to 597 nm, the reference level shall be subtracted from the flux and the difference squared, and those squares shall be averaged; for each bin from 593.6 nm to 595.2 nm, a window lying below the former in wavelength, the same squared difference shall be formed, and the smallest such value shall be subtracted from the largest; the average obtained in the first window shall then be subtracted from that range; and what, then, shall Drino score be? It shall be 0.0089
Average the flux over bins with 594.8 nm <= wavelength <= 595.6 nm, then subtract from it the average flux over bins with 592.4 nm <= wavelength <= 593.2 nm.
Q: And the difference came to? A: 0.051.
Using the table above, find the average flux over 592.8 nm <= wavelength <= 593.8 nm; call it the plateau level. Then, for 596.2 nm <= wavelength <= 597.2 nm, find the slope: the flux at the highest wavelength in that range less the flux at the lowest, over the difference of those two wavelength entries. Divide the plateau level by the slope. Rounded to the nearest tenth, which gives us -3.8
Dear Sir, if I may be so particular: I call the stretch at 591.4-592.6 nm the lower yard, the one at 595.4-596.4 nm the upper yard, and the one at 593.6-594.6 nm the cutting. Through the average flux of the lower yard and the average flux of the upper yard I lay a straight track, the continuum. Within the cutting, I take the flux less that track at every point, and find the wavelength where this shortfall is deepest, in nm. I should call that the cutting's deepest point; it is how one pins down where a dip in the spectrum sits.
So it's 593.70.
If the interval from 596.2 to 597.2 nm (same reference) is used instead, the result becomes 596.50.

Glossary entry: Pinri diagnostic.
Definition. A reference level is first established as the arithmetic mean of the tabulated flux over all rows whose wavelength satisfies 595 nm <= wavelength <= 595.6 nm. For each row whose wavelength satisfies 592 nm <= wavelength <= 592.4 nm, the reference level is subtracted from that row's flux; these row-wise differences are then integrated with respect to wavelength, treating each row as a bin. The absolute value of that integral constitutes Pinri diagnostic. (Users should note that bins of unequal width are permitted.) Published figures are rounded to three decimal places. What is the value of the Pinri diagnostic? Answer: 0.023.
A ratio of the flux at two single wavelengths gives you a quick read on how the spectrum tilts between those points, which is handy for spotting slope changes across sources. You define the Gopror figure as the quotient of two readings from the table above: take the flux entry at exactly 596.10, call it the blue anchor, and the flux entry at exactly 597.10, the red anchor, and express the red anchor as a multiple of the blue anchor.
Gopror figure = 0.98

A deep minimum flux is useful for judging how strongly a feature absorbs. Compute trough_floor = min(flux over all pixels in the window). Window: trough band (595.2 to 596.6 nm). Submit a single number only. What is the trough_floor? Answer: 0.4903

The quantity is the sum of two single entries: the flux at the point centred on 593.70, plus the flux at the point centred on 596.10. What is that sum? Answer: 1.05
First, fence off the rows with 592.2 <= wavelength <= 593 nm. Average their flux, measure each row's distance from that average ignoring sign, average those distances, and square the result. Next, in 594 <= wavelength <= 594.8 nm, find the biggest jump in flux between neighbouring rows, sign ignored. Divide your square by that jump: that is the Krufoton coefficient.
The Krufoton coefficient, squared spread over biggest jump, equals 0.0081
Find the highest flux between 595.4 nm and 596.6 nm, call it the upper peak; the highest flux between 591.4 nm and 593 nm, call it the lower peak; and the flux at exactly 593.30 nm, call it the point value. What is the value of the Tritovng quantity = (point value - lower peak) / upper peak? -0.12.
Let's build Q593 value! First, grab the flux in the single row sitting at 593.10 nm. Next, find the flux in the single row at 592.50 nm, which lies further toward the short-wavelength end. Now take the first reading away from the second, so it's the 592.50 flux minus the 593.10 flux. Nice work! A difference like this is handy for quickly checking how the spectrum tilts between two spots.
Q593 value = -0.09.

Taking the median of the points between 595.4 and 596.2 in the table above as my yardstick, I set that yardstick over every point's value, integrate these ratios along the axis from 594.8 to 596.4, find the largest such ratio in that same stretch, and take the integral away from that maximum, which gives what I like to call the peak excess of -0.479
